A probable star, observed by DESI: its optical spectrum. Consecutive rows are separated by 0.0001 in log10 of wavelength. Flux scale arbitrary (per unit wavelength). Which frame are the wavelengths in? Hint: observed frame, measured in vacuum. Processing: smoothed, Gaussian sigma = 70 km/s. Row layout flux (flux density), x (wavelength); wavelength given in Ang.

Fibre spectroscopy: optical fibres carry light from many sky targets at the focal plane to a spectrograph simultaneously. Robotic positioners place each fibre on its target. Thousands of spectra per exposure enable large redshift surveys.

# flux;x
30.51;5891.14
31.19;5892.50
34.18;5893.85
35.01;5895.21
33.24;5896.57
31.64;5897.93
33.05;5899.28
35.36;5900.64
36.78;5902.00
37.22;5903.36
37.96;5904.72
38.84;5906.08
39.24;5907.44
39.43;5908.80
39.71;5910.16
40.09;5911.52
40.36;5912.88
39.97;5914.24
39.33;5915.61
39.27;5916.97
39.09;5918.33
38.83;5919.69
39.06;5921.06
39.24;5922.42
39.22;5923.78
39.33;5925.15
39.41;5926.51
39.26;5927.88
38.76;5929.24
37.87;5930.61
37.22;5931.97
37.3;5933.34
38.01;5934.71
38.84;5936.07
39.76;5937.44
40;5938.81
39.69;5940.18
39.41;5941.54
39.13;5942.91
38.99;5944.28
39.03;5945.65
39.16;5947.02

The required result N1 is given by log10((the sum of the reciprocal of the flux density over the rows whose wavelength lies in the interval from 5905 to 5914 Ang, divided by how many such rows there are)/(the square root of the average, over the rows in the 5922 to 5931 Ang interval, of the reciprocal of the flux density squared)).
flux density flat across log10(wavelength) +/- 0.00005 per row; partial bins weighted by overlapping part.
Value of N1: -0.01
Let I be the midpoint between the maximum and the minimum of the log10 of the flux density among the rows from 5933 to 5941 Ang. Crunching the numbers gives 1.59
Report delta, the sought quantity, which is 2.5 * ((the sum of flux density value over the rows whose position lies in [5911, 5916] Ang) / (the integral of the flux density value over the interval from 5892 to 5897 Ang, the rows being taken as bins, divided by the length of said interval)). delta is 11.9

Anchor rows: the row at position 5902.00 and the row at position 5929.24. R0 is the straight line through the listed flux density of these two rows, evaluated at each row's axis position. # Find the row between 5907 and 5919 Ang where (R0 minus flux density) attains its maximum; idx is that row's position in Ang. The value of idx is 5918.33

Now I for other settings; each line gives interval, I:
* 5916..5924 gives 1.59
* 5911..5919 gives 1.60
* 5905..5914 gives 1.60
